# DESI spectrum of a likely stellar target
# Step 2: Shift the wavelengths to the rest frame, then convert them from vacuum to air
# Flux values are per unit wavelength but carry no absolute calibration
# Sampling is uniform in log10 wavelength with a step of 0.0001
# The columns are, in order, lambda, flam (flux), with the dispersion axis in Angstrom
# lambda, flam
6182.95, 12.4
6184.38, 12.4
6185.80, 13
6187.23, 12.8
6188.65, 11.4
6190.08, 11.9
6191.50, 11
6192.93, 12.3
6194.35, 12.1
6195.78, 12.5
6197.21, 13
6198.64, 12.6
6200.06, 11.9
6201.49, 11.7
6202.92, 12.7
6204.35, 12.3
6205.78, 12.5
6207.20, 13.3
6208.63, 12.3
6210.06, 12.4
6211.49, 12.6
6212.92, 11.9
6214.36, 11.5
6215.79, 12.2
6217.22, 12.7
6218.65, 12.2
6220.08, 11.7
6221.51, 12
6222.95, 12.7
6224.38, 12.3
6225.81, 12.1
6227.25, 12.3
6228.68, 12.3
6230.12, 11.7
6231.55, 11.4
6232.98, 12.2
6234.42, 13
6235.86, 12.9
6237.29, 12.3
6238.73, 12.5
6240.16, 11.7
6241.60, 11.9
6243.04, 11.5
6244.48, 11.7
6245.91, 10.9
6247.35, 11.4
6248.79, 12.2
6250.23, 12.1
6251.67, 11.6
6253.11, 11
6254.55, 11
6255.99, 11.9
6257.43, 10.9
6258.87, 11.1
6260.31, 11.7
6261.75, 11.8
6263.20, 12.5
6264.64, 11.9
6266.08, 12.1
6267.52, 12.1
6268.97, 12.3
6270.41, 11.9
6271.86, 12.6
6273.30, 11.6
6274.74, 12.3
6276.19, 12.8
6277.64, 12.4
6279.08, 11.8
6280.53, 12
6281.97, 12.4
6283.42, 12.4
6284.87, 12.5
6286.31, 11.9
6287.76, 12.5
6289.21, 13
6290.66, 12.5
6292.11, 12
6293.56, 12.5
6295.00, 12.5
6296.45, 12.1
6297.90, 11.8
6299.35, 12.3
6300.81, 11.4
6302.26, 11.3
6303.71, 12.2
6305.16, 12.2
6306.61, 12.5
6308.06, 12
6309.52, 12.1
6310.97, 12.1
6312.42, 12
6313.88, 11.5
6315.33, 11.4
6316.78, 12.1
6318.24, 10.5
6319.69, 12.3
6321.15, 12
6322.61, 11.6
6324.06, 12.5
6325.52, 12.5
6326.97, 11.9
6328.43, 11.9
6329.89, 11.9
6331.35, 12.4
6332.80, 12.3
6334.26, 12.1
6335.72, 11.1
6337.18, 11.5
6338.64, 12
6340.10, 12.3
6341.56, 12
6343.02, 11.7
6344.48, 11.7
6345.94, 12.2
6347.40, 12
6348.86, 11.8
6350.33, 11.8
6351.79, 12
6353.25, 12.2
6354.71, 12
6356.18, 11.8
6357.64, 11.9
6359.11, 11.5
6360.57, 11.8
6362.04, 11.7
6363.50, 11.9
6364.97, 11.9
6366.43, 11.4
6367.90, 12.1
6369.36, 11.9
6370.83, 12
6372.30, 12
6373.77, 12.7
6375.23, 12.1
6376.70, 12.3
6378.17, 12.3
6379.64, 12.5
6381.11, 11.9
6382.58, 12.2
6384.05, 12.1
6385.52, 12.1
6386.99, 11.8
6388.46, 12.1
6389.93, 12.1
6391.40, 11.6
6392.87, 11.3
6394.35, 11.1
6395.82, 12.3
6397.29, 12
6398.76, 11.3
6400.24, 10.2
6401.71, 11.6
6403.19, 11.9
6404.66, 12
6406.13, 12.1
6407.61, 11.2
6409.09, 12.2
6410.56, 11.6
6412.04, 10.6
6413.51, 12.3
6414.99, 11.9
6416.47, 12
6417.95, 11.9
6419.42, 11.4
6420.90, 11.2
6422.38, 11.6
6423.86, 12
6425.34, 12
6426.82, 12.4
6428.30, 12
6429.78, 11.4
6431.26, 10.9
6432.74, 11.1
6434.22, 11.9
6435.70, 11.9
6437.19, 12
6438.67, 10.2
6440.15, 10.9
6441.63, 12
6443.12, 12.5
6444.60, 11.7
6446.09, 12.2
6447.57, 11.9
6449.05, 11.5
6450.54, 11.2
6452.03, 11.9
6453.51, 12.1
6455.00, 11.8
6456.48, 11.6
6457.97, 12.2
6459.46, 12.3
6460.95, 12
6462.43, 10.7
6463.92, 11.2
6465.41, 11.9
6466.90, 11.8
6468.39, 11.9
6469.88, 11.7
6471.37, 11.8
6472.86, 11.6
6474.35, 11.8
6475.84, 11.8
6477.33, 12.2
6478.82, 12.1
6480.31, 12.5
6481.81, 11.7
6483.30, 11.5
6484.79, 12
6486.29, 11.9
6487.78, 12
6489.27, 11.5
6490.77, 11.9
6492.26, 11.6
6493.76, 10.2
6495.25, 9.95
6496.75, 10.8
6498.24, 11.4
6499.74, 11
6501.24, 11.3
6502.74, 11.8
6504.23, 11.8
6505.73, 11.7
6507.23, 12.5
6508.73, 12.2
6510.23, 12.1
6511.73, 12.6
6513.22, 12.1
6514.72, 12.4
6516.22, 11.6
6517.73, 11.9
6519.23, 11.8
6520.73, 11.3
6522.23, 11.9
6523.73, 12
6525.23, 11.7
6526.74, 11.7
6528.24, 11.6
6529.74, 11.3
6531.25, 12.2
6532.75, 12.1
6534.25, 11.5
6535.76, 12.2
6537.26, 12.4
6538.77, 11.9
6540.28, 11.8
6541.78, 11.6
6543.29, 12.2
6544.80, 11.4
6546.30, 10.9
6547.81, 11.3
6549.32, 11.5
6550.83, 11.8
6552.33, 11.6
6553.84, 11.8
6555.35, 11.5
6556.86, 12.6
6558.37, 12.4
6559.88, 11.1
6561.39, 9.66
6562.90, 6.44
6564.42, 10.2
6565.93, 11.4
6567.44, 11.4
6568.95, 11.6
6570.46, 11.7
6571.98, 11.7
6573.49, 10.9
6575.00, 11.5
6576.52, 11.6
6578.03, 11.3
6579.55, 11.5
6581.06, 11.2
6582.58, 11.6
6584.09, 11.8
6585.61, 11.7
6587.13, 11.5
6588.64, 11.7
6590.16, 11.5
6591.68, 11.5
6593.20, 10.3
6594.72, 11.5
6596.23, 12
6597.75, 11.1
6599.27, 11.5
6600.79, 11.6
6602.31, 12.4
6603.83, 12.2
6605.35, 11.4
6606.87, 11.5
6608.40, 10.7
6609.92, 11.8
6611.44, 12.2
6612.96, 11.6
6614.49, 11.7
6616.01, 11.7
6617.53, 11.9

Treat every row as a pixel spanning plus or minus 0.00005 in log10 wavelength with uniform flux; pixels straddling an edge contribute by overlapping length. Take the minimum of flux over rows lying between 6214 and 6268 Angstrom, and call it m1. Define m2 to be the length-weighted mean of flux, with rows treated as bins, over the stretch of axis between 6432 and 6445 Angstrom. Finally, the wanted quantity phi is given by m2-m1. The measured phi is 0.7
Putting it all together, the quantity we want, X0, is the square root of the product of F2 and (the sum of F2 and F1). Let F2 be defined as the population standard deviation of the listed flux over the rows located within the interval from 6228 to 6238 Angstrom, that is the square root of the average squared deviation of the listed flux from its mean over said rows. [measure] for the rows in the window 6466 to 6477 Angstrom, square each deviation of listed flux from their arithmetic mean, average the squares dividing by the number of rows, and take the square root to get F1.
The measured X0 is 0.58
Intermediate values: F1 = 0.09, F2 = 0.54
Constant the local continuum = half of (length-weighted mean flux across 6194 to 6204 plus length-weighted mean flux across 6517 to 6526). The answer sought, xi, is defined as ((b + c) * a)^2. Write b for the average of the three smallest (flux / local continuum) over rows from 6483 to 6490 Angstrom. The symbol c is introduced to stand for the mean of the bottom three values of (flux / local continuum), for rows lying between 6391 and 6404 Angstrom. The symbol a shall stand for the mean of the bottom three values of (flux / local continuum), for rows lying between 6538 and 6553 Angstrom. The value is 3.0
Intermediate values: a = 0.93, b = 0.965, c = 0.90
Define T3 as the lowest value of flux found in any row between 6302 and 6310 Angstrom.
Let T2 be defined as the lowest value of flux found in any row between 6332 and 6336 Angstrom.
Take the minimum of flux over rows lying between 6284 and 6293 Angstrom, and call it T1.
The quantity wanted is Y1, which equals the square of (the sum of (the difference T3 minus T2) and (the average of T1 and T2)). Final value 137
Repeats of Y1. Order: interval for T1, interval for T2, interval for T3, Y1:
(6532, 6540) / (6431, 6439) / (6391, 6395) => 138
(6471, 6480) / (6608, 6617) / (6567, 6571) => 140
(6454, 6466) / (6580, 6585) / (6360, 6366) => 131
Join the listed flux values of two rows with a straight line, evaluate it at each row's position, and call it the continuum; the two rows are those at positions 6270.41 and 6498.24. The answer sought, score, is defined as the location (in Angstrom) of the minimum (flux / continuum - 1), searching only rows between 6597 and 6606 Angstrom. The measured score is 6597.75 Angstrom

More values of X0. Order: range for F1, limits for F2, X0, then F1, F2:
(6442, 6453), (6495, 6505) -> 0.77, 0.40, 0.60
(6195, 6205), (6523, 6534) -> 0.46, 0.42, 0.29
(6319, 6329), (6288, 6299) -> 0.51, 0.32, 0.37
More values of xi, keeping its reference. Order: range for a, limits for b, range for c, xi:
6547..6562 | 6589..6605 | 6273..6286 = 2.8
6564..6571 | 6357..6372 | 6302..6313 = 3.1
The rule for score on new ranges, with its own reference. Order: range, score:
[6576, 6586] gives 6581.06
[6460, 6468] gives 6462.43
